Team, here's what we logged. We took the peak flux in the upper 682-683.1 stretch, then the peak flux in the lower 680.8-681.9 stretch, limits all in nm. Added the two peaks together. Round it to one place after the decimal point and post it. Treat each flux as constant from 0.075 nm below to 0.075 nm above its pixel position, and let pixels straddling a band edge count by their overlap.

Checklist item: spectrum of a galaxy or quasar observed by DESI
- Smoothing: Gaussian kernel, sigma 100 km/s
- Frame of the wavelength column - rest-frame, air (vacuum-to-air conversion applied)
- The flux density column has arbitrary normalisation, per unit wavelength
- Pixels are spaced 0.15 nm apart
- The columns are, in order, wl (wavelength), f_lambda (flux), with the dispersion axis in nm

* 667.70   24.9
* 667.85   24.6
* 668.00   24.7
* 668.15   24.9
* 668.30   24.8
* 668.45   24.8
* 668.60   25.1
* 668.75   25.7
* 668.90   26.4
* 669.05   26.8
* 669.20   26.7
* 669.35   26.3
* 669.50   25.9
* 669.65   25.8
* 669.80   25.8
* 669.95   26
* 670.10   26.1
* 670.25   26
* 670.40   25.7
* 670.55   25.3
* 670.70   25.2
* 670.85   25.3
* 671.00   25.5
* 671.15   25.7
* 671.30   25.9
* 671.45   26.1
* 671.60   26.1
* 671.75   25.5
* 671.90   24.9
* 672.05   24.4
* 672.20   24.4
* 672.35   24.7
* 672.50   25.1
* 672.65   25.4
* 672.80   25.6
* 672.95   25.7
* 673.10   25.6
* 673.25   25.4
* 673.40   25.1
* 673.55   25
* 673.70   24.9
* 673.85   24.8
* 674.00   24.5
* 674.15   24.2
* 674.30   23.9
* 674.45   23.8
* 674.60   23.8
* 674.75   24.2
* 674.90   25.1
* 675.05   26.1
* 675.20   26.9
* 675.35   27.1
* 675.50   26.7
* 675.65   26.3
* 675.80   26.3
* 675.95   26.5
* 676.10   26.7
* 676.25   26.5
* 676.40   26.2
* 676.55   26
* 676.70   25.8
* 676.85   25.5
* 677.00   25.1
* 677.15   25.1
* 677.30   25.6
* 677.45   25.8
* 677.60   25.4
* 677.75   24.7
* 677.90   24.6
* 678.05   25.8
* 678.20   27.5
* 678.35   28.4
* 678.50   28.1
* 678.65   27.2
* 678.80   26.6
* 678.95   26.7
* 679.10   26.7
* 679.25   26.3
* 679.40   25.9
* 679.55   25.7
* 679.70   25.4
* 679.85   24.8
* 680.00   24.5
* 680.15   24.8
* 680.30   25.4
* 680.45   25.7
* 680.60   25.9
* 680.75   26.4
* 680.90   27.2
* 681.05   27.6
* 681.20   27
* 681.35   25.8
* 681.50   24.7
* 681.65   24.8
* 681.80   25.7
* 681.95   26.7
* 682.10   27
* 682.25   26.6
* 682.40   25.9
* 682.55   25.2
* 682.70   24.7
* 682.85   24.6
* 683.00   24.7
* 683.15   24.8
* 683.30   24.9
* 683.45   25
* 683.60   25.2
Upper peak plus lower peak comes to 54.6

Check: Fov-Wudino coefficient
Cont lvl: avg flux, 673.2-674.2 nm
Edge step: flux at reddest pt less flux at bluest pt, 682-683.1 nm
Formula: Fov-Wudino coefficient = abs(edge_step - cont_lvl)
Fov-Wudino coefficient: 27.1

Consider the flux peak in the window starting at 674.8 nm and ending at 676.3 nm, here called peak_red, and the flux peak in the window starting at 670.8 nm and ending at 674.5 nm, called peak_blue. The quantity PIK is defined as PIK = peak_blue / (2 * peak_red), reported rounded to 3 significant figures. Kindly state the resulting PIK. 0.482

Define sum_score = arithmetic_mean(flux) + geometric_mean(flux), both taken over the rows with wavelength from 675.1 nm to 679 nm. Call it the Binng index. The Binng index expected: 52.5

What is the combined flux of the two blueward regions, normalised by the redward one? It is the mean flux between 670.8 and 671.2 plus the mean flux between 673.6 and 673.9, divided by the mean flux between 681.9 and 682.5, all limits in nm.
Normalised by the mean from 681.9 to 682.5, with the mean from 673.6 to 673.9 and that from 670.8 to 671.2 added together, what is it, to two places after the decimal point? 1.90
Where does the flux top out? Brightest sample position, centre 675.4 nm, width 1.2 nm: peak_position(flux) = 675.35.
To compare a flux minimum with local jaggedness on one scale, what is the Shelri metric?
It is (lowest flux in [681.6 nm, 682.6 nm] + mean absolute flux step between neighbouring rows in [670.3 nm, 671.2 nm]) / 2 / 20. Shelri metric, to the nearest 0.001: 0.625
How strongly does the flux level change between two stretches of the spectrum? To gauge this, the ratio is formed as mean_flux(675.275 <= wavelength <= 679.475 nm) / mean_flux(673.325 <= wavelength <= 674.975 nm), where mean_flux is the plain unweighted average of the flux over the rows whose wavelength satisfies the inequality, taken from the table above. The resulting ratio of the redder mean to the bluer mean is 1.07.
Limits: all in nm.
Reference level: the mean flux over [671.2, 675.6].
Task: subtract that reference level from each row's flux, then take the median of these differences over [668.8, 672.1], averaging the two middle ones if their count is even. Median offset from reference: 0.6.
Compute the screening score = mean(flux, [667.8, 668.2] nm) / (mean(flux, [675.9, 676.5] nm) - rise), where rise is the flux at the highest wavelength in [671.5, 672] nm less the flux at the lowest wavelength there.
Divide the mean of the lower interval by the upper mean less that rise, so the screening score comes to 0.89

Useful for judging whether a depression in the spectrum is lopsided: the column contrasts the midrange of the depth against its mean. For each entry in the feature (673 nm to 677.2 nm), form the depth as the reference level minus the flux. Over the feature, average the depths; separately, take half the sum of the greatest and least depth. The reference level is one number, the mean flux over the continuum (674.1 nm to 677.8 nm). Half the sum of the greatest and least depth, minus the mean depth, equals 0.0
